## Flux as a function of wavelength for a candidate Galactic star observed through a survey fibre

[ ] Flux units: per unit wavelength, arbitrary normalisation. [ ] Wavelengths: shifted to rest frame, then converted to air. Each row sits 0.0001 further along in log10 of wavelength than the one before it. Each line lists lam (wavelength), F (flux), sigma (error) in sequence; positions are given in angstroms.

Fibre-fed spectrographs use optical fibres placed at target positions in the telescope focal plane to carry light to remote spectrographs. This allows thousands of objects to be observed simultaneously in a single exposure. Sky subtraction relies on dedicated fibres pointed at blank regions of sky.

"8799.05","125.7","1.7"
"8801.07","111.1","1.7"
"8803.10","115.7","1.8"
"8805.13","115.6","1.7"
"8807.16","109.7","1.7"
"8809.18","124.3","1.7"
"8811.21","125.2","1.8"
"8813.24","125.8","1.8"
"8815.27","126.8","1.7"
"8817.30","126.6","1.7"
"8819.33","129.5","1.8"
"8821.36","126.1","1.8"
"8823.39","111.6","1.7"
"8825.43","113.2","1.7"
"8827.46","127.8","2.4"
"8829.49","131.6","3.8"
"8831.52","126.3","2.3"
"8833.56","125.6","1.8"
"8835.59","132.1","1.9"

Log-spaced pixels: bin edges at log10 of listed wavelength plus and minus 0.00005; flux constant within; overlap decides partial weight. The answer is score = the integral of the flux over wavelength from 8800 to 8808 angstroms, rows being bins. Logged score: 905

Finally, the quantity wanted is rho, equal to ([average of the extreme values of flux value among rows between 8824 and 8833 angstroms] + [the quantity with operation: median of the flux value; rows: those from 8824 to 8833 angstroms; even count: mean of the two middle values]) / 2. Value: 125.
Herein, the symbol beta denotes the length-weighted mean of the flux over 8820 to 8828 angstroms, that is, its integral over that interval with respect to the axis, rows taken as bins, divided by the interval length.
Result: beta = 119.6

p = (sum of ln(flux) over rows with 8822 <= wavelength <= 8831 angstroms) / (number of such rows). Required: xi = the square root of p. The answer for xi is 2.19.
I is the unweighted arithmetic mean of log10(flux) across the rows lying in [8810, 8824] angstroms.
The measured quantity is 2.09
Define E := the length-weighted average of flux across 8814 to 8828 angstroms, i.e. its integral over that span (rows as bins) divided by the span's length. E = 123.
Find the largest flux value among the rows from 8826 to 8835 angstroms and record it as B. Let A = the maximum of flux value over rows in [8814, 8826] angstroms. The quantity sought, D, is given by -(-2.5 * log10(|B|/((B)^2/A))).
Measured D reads -0.02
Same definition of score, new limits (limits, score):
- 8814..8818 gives 507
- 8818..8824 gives 740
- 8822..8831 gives 1094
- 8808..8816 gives 1002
